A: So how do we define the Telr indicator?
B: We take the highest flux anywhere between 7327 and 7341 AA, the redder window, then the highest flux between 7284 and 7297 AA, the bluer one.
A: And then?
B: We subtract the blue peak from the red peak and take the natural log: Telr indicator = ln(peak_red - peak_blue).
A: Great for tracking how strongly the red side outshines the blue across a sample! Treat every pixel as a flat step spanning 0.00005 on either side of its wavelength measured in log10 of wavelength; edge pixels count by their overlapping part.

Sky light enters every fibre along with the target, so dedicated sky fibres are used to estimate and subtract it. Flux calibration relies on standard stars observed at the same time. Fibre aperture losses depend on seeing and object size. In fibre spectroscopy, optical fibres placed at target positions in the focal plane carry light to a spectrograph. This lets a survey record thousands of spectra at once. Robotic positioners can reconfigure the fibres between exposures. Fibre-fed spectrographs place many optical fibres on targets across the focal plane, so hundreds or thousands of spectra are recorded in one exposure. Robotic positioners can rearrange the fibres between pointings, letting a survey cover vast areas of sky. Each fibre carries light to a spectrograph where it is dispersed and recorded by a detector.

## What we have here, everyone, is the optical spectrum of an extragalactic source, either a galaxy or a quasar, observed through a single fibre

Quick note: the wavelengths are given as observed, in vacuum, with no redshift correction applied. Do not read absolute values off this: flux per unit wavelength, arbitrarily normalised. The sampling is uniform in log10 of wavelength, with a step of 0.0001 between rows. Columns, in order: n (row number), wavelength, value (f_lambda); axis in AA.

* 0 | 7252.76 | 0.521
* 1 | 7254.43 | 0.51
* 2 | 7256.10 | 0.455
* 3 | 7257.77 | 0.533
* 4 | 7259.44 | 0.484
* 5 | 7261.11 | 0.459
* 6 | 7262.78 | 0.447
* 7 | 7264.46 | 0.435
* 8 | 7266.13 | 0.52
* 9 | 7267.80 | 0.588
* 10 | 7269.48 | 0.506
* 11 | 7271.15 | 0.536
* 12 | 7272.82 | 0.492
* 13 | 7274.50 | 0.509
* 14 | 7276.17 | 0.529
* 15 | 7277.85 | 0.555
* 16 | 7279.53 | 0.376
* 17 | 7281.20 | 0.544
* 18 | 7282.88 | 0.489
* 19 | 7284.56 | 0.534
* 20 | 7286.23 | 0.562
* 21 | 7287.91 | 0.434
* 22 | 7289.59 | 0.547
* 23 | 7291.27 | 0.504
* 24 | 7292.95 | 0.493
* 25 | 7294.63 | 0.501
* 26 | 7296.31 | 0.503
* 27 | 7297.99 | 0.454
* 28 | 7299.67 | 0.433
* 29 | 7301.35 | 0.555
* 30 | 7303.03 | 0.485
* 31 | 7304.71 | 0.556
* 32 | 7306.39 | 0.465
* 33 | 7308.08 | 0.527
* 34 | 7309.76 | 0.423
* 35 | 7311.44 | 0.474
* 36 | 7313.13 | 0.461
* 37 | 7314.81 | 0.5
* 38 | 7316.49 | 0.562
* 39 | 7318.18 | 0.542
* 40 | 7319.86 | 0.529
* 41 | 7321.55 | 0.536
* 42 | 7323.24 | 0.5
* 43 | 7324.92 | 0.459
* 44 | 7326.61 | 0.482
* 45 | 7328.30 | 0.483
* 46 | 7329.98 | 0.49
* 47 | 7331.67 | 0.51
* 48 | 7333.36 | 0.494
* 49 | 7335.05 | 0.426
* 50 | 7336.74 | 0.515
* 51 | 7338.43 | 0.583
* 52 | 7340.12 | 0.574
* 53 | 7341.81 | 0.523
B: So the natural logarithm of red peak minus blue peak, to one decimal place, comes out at -3.9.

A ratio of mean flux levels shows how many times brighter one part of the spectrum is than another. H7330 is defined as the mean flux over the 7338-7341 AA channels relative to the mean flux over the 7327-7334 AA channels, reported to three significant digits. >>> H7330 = 1.17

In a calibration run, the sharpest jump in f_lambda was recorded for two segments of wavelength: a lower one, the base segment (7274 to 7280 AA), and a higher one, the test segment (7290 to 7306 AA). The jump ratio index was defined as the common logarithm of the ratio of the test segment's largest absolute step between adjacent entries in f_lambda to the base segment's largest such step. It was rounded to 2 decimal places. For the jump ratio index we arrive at -0.17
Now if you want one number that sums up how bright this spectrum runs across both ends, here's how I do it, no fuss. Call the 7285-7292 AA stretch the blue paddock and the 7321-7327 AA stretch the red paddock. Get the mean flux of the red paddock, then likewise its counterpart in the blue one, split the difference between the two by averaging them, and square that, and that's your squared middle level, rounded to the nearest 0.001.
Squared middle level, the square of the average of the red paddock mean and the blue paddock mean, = 0.253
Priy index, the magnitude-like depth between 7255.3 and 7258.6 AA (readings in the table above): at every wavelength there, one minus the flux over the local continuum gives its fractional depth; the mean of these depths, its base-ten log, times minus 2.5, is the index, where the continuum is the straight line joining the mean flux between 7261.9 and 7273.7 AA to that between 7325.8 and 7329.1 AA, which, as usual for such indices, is 4.0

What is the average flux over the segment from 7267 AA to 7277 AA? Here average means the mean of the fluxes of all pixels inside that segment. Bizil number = 0.527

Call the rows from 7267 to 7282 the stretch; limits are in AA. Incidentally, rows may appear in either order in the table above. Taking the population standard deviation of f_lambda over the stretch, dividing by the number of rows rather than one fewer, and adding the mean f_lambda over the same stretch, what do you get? 0.571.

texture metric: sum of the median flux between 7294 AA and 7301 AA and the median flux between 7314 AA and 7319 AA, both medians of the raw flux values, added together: 1.02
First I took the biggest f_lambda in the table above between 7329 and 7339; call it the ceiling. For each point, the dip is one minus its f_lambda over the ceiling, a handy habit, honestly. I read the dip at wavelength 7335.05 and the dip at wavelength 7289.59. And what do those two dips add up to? 0.331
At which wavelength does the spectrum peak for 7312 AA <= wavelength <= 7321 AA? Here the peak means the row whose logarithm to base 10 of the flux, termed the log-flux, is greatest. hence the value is 7316.49 AA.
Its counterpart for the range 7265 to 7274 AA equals 7267.80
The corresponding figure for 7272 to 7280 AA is 7277.85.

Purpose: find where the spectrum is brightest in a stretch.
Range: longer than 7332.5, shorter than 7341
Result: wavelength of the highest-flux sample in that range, 7338.43 AA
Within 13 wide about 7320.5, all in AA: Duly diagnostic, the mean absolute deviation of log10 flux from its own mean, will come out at 0.0242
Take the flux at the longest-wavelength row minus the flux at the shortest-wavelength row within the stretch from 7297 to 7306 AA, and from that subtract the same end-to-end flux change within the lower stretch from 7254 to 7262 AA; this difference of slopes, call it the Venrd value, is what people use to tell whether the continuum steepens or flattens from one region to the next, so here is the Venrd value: 0.15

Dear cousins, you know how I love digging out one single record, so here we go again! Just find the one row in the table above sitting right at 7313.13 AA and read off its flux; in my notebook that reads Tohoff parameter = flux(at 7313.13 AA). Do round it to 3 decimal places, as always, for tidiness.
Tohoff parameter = 0.461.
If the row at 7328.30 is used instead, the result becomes 0.483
